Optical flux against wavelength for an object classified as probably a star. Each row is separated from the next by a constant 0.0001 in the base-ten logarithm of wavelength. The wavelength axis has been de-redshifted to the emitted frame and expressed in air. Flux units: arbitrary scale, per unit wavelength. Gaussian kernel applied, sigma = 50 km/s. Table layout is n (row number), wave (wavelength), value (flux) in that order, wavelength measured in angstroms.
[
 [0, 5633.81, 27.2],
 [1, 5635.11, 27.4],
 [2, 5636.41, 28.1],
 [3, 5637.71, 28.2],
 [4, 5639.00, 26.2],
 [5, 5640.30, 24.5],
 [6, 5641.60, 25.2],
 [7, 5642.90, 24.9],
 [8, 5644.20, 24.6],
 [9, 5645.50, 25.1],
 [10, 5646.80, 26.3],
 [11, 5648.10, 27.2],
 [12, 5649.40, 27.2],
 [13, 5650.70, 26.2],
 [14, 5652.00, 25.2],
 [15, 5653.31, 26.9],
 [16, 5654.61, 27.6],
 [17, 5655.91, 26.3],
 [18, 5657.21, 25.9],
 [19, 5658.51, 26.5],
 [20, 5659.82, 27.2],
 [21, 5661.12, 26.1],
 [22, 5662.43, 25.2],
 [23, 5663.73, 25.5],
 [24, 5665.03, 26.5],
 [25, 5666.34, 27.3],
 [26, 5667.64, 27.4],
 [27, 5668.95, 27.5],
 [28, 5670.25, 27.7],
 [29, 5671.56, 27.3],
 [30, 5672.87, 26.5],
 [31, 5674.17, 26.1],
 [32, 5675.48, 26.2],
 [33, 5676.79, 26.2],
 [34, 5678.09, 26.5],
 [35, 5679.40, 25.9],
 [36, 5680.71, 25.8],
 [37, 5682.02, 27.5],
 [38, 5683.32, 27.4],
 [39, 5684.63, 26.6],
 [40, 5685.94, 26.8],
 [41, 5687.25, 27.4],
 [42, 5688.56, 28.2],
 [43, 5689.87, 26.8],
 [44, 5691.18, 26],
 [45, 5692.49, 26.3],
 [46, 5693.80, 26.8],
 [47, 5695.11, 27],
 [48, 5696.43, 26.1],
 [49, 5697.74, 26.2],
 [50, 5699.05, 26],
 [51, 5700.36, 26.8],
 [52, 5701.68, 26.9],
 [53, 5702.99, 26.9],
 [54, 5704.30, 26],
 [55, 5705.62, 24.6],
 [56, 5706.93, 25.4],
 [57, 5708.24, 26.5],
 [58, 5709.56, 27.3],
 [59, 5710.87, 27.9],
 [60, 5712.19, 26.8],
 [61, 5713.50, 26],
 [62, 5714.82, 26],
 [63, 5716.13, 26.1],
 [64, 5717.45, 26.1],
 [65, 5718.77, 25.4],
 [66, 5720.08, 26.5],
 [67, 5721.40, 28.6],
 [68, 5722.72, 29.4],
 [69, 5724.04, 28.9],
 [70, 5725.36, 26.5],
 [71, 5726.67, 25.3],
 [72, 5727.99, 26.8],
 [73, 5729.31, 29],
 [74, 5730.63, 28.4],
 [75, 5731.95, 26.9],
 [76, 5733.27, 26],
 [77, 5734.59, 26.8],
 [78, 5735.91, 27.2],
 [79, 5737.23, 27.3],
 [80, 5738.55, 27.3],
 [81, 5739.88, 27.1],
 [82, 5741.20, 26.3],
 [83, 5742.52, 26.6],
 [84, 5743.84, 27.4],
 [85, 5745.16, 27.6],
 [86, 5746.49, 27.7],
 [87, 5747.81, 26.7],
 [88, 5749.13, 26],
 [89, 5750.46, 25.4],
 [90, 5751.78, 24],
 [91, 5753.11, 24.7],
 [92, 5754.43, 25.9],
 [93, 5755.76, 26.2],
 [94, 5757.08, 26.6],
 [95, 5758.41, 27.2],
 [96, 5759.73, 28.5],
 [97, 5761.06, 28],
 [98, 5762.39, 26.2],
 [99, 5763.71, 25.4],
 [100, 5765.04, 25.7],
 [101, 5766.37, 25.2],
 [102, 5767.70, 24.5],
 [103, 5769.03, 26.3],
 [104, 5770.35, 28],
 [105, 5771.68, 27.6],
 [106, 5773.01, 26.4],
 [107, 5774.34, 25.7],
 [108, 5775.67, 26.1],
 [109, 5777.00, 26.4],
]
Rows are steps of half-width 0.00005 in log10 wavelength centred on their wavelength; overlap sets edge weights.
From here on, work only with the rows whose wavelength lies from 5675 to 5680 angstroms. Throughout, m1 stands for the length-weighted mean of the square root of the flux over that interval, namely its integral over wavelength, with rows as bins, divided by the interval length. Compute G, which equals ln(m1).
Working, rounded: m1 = 5.12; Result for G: 1.63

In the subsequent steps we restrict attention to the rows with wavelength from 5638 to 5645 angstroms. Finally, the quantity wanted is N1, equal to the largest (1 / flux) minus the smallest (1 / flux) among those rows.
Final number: 0.0026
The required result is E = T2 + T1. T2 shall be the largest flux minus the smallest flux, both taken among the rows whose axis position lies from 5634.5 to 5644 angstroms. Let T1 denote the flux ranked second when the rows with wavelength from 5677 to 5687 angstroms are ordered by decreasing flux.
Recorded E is 31.1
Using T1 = 27.4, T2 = 3.7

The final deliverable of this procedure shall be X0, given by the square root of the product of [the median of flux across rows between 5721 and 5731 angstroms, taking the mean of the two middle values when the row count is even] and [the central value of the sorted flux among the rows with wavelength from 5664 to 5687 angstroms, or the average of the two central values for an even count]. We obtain 27.5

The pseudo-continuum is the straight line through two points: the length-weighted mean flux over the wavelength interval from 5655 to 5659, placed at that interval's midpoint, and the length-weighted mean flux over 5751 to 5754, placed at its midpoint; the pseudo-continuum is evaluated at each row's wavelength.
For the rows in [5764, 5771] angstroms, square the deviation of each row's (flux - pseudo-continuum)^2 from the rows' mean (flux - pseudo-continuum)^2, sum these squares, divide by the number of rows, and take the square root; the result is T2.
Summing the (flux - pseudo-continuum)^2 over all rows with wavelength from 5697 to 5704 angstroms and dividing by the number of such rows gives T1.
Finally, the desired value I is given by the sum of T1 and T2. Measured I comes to 6.5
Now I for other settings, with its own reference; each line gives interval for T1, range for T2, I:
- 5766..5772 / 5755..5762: 11.5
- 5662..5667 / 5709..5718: 2.9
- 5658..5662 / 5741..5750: 3.1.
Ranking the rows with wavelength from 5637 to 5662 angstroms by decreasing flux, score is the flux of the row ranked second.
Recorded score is 27.6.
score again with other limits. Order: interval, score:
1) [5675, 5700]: 27.5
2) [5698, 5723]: 28.6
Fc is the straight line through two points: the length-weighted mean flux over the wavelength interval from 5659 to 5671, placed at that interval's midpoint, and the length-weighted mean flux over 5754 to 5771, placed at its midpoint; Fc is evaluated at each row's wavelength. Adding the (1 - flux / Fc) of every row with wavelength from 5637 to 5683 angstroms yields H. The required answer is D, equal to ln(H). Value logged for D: -0.75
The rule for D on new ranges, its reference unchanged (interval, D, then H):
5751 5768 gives -1.52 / 0.22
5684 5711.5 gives -4.14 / 0.02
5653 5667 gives -2.24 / 0.11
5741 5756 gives -2.08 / 0.12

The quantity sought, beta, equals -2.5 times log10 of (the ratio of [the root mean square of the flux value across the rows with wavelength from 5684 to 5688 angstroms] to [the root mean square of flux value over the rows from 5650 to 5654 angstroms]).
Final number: -0.03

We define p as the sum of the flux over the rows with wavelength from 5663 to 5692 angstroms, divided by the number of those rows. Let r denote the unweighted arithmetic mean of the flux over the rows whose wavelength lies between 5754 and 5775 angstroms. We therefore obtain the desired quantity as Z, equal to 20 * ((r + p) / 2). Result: 532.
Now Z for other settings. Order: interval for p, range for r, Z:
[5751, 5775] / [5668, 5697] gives 530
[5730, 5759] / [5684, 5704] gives 533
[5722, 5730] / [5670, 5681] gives 541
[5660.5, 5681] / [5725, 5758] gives 531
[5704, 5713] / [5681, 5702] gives 532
